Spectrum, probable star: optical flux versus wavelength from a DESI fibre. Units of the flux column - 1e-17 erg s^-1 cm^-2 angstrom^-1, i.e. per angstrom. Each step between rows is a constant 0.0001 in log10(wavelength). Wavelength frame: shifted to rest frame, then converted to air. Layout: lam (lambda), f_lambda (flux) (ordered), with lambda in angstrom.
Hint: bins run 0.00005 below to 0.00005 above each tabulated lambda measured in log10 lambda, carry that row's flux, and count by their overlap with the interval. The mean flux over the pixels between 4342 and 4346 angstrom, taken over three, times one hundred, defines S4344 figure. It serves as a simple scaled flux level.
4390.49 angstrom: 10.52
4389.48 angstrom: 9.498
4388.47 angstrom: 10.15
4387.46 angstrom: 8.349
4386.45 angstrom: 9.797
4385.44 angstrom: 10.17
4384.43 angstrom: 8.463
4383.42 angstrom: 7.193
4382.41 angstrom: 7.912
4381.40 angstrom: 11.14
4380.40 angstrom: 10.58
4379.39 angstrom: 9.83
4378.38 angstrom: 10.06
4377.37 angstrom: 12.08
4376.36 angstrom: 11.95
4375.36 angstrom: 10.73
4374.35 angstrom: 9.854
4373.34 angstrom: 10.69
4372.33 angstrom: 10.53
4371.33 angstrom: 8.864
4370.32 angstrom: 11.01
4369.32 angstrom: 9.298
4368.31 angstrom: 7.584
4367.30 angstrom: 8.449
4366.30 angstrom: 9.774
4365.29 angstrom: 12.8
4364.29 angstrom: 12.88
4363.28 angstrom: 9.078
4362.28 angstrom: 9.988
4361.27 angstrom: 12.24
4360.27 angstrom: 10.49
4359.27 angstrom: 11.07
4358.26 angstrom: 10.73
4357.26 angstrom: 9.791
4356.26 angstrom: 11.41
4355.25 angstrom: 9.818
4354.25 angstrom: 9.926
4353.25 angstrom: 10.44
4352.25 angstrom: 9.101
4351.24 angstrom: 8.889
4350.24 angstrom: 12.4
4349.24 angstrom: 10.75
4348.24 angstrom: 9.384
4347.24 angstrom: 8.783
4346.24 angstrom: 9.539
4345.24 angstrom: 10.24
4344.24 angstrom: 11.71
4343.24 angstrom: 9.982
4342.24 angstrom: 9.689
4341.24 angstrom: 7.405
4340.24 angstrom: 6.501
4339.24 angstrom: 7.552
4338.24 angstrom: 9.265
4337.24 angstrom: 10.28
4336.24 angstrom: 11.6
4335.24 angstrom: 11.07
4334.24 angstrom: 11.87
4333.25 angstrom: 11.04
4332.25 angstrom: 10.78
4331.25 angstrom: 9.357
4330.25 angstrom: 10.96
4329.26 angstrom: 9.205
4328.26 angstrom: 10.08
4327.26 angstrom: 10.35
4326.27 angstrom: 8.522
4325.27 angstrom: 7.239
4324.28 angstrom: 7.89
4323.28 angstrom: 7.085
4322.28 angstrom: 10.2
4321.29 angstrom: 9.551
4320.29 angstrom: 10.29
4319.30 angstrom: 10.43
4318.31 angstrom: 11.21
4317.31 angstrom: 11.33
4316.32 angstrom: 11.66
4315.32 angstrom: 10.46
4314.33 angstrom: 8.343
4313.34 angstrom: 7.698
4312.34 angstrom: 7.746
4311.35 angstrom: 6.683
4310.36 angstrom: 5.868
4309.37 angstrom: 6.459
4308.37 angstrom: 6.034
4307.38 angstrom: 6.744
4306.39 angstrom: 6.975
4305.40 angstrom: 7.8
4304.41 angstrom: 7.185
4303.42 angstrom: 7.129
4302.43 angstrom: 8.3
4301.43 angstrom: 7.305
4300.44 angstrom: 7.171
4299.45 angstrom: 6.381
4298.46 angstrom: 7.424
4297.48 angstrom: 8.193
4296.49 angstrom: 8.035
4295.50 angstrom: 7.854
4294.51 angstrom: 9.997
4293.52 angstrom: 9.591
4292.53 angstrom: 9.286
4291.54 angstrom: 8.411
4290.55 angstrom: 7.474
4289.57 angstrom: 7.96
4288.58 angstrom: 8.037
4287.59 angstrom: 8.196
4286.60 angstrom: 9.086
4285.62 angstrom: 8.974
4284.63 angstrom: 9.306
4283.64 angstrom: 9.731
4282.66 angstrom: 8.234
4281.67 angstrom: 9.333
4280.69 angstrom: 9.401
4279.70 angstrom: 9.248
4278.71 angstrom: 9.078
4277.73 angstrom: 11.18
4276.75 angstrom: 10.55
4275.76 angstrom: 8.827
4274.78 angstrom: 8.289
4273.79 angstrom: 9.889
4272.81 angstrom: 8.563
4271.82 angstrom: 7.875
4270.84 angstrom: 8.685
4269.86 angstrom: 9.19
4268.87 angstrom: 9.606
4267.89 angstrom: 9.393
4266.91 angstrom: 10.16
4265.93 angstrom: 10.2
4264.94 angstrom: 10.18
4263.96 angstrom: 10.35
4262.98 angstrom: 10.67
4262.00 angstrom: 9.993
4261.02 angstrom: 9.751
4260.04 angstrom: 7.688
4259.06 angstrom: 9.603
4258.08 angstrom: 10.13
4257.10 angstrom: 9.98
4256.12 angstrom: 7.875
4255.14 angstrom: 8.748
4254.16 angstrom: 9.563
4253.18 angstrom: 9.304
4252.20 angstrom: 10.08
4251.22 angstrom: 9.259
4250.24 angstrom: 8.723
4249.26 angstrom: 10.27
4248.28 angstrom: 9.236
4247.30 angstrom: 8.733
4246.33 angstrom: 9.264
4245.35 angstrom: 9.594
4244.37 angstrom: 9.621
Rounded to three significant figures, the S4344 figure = 347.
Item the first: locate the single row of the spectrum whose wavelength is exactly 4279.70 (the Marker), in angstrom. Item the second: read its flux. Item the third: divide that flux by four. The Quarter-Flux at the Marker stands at 2.3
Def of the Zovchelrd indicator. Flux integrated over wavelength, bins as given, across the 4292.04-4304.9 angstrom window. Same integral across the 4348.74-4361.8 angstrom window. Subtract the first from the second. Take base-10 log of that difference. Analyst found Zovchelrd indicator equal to 1.5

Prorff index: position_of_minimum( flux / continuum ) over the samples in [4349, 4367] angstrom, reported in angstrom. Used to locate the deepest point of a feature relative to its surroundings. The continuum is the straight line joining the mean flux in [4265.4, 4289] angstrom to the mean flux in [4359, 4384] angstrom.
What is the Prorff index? 4351.24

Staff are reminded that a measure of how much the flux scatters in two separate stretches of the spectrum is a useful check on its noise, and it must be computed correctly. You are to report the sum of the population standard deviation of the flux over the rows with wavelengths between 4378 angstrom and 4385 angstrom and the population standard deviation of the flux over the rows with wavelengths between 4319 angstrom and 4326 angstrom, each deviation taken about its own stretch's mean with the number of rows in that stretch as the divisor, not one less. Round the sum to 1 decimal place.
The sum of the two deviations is 2.7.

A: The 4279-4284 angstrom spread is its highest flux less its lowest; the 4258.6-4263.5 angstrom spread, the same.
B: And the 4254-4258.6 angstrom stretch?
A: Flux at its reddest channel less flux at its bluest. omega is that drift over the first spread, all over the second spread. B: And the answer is 0.13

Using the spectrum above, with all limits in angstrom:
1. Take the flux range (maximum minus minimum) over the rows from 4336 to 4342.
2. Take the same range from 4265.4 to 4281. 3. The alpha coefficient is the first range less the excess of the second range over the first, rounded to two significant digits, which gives 6.9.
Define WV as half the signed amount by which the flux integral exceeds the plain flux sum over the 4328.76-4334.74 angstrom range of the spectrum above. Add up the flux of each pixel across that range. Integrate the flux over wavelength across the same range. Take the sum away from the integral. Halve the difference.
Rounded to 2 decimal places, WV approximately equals -0.08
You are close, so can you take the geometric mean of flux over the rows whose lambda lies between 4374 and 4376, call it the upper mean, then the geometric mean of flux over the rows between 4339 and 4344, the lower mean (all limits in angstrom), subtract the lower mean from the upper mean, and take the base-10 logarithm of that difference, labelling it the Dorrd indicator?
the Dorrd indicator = 0.3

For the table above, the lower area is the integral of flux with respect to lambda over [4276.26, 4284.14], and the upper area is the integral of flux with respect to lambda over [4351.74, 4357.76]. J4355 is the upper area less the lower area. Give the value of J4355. -15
